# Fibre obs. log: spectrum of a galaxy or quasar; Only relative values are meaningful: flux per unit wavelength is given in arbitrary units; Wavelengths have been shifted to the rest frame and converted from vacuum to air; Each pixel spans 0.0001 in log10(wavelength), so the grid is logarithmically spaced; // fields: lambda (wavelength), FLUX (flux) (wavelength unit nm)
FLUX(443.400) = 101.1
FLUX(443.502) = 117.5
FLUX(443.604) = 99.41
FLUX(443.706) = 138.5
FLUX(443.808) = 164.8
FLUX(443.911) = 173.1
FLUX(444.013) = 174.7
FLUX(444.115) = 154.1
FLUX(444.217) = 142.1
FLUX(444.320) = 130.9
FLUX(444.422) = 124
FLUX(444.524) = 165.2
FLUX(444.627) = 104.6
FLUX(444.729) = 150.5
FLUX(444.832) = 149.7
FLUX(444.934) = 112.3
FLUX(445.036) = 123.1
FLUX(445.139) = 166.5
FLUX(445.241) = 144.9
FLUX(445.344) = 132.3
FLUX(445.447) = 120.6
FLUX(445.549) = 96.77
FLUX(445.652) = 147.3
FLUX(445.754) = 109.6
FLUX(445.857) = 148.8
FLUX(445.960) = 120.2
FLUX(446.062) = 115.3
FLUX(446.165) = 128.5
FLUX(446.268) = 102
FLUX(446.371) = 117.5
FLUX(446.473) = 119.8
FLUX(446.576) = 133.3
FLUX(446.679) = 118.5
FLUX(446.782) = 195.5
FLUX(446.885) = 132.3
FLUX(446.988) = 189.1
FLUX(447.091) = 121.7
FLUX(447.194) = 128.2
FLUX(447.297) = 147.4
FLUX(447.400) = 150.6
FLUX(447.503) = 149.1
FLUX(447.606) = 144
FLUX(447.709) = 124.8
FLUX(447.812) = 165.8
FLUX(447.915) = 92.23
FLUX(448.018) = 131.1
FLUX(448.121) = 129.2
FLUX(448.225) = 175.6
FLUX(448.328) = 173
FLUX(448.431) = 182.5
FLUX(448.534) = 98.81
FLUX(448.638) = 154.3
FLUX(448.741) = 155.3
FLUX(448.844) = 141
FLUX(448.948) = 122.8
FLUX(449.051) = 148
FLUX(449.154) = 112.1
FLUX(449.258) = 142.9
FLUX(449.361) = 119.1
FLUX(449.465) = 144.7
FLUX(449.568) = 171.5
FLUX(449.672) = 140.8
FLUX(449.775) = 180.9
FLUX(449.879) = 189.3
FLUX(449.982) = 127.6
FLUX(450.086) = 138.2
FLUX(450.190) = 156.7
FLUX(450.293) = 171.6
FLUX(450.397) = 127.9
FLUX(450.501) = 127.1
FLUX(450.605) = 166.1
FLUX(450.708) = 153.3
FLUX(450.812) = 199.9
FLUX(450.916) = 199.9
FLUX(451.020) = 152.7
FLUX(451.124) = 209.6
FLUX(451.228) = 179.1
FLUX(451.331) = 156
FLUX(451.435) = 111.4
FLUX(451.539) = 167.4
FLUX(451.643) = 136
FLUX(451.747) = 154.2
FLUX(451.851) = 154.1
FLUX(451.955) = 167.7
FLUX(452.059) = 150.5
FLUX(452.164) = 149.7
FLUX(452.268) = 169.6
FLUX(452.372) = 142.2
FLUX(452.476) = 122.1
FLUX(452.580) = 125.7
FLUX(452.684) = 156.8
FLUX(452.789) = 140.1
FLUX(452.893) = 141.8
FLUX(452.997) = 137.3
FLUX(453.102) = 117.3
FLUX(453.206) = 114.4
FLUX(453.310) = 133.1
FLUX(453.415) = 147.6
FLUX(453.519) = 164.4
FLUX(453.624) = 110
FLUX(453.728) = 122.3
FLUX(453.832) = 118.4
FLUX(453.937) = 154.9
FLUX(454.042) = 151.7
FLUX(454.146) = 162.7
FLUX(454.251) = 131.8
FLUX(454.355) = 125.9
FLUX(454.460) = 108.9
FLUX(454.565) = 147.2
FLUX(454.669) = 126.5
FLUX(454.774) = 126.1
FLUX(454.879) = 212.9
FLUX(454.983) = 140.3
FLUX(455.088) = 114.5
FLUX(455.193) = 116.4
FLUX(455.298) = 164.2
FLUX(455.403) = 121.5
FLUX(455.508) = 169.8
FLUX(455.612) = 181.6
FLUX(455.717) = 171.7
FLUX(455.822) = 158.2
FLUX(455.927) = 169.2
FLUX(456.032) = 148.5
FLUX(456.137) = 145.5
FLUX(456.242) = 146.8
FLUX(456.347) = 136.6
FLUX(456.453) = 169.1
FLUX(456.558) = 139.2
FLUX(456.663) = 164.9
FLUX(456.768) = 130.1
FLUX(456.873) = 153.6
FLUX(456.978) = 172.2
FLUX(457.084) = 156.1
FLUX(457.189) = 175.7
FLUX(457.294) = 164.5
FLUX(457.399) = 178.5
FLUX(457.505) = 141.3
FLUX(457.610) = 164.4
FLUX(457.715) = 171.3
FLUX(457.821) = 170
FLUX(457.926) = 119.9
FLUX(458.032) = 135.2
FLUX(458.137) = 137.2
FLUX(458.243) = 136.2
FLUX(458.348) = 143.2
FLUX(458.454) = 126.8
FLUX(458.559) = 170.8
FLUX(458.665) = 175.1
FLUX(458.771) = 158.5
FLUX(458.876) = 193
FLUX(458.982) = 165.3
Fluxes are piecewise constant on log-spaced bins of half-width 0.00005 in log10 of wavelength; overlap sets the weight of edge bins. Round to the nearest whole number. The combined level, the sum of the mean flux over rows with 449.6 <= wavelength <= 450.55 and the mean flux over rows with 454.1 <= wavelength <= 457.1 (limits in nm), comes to 300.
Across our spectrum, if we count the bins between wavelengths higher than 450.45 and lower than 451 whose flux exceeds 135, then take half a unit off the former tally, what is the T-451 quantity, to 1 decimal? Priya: 3.5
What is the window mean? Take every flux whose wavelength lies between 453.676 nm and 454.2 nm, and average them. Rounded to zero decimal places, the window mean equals 142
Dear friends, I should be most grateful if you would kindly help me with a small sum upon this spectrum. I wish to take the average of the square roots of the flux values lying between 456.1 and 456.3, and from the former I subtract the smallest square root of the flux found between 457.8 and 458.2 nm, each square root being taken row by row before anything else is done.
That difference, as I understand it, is 1.14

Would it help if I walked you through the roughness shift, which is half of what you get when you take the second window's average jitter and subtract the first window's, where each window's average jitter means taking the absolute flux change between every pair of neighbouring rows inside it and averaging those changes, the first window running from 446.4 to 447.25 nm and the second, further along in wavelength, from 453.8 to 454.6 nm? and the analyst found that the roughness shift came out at -11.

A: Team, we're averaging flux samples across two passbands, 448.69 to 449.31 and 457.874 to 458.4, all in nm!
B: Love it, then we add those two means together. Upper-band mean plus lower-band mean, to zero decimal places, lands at 271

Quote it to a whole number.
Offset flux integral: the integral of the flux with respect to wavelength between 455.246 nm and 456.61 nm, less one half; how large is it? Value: 212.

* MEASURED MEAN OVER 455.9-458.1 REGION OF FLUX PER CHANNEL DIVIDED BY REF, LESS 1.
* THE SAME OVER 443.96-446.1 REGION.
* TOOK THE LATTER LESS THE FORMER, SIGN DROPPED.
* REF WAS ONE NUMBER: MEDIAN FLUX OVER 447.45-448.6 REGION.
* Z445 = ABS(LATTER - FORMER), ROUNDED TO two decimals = 0.14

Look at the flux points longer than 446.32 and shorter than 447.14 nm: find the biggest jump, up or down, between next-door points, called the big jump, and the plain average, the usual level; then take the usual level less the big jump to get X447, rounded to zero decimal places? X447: 64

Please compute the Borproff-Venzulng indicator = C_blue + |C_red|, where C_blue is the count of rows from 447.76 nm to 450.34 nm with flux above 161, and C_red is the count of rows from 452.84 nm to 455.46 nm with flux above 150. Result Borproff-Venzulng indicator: 14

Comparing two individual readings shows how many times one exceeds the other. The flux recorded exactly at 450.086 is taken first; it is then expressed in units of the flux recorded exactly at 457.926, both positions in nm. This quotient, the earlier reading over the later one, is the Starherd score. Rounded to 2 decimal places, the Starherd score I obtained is 1.15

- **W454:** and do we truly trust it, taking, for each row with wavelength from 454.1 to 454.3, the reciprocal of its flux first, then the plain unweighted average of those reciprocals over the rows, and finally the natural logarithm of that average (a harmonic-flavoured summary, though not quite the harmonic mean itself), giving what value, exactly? -4.98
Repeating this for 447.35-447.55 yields -5.01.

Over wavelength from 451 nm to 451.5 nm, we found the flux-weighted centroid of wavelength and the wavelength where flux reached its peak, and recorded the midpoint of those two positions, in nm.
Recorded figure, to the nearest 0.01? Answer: 451.17 nm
